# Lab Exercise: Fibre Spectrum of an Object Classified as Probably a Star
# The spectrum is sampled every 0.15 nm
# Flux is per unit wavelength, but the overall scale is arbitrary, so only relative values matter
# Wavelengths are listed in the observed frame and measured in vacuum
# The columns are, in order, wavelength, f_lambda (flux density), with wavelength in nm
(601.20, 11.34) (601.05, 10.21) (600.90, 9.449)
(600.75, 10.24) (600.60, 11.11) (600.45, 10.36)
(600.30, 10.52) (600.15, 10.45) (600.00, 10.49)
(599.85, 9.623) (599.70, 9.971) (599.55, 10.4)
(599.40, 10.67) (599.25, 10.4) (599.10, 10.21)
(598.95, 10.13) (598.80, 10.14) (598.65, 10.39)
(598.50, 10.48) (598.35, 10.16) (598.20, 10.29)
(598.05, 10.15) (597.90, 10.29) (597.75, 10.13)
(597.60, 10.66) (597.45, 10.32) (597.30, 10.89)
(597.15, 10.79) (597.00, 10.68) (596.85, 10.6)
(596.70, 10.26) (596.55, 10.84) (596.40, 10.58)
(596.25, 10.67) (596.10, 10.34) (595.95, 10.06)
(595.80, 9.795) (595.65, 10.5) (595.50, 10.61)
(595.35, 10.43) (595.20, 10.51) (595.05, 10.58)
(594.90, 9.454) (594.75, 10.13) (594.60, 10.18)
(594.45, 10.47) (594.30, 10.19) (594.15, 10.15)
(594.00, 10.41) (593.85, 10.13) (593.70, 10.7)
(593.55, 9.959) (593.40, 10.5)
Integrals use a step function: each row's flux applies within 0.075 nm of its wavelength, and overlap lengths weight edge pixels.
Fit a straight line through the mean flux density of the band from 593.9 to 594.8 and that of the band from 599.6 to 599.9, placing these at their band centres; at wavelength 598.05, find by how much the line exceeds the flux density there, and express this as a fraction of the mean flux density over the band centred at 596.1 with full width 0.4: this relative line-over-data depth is -0.02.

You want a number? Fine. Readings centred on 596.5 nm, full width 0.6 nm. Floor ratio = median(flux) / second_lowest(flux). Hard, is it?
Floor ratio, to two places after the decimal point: 1.00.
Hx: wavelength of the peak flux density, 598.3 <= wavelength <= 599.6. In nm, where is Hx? 599.40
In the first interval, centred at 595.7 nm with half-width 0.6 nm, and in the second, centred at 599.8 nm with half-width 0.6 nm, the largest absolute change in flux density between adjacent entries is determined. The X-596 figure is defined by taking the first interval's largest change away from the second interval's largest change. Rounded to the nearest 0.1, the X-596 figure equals 0.2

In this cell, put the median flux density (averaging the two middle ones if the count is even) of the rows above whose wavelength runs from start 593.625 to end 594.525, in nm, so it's 10.3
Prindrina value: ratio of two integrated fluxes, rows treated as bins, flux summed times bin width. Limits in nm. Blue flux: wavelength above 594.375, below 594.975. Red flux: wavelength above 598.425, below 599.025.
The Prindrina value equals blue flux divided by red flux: 0.98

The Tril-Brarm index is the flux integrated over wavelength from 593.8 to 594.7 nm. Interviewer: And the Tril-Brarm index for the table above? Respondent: 9.23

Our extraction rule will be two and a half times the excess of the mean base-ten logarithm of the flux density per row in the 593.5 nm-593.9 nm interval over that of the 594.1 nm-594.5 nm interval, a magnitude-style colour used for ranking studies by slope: 0.00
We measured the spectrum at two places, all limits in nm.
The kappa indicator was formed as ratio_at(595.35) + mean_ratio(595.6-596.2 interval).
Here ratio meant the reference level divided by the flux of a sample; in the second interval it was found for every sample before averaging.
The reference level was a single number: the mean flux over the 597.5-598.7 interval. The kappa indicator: 2.00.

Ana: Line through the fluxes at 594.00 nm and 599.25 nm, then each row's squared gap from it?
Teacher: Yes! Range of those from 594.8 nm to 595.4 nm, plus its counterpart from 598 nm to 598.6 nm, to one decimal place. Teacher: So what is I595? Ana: 1.0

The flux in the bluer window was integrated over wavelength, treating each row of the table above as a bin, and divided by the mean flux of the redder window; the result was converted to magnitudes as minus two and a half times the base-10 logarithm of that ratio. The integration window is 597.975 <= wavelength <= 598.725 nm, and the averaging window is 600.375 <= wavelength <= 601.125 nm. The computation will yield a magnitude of 0.310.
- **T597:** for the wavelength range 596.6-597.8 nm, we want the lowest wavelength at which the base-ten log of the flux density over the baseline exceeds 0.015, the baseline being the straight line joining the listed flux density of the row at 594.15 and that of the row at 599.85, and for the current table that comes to 596.85 nm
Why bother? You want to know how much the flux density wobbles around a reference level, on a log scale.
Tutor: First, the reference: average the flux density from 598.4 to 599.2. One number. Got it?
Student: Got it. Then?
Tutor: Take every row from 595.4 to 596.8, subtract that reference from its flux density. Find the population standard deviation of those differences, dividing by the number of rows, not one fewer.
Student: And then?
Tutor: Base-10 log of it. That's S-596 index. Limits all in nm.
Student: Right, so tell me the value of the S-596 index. -0.51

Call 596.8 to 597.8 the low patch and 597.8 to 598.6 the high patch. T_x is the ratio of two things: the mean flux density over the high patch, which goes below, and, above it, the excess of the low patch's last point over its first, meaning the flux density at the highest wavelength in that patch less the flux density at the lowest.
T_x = -0.05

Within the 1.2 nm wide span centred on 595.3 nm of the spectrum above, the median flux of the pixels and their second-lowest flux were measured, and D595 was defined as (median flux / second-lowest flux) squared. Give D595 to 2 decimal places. 1.14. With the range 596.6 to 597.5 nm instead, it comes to 1.06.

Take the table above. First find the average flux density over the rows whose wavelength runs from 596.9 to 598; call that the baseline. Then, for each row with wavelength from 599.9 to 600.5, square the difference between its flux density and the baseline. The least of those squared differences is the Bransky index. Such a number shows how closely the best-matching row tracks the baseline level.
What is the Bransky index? 0.000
